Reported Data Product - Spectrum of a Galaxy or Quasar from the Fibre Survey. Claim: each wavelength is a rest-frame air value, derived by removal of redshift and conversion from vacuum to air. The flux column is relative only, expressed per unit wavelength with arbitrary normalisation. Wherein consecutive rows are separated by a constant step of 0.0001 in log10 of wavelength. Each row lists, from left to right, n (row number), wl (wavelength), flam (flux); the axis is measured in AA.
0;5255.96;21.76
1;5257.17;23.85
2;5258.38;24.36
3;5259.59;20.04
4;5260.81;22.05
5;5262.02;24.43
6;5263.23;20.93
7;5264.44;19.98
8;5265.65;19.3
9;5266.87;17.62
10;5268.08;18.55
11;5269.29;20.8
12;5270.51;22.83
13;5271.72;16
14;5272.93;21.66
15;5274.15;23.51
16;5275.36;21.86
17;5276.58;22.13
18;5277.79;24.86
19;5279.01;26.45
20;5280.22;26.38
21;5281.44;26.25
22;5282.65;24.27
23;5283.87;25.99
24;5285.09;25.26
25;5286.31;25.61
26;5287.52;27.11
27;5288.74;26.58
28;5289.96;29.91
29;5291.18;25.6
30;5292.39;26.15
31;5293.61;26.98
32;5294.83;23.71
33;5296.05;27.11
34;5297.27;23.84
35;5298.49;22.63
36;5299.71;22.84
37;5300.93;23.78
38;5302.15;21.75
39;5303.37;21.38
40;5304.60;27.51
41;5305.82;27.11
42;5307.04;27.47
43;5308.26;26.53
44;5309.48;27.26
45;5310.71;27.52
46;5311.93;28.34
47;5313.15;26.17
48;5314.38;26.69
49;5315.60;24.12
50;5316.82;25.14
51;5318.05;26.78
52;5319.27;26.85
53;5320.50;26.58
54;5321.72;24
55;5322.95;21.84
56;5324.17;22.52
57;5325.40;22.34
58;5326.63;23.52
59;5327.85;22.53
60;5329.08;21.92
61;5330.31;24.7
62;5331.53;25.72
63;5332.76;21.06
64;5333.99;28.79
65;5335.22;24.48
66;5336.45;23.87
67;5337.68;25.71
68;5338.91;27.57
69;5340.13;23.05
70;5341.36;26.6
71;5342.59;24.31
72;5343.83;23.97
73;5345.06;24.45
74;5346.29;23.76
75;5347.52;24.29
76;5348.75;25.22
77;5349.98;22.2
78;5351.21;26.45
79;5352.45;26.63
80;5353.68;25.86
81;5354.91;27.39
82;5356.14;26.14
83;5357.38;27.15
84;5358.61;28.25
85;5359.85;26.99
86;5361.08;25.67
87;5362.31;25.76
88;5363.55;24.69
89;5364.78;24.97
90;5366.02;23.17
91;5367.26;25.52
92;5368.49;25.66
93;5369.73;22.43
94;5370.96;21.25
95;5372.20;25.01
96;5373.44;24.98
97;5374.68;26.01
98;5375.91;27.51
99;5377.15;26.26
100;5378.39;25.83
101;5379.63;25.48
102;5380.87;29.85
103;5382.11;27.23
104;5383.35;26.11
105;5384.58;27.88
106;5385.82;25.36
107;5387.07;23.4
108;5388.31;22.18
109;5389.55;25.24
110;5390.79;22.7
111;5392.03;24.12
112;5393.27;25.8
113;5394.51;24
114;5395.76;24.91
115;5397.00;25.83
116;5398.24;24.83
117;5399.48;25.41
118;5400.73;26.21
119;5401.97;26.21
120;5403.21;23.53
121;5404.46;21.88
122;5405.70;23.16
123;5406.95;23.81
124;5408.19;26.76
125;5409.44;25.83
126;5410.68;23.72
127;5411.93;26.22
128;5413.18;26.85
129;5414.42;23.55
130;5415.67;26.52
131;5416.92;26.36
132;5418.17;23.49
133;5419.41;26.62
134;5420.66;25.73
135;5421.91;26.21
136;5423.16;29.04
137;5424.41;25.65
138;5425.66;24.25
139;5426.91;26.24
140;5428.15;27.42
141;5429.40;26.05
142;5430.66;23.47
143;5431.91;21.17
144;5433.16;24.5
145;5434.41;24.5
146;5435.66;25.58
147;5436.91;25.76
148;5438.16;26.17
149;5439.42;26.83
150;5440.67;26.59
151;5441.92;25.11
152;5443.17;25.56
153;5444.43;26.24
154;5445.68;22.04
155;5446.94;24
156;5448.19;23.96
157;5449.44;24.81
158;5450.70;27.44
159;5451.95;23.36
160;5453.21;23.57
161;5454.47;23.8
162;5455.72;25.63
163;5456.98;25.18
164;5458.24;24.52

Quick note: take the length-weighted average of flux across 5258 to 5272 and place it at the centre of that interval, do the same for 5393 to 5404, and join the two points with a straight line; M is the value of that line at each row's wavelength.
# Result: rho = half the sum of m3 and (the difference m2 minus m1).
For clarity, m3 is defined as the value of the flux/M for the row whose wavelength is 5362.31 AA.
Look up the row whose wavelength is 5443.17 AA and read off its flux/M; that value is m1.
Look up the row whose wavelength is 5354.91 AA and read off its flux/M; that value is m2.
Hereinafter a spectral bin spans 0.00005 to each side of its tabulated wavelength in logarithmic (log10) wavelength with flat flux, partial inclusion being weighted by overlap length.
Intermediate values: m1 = 0.96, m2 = 1.16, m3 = 1.08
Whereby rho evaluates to 0.638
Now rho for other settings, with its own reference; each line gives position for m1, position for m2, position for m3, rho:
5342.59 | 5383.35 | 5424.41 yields 0.501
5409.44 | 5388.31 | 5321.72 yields 0.474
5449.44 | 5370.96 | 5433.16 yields 0.443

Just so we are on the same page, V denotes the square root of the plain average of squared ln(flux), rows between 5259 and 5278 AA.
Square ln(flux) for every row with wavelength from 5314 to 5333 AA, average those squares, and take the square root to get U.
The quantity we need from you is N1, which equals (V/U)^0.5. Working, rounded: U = 3.18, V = 3.04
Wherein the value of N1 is 0.98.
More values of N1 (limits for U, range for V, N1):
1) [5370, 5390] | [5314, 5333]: 0.99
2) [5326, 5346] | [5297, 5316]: 1.00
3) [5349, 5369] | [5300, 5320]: 1.00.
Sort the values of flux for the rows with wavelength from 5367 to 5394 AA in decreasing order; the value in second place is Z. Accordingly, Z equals 27.88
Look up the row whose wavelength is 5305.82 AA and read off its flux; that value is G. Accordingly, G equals 27.11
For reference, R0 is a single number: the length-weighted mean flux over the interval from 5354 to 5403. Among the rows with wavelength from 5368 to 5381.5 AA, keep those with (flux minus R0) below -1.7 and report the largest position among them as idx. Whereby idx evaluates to 5370.96 AA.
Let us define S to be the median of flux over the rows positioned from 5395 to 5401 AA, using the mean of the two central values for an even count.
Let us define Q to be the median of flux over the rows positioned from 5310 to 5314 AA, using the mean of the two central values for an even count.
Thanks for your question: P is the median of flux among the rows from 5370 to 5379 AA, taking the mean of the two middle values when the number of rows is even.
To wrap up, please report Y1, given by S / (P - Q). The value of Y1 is -15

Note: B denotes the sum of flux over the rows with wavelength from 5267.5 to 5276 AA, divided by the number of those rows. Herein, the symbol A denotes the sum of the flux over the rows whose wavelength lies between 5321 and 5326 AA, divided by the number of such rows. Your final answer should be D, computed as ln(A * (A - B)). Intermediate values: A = 22.7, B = 20.7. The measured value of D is 3.8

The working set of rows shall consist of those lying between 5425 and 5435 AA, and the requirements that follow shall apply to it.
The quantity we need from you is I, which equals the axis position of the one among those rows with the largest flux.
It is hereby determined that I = 5428.15 AA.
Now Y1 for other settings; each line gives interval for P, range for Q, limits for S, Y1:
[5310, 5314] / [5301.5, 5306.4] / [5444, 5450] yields 8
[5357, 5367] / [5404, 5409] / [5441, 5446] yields 11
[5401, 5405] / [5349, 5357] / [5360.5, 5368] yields -9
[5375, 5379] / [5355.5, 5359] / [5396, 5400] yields -29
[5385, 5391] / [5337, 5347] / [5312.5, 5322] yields -27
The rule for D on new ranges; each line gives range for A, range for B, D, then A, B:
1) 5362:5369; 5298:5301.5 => 3.8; 25.0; 23.1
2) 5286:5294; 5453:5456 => 4.2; 26.8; 24.3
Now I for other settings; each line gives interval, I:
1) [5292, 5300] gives 5296.05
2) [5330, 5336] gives 5333.99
